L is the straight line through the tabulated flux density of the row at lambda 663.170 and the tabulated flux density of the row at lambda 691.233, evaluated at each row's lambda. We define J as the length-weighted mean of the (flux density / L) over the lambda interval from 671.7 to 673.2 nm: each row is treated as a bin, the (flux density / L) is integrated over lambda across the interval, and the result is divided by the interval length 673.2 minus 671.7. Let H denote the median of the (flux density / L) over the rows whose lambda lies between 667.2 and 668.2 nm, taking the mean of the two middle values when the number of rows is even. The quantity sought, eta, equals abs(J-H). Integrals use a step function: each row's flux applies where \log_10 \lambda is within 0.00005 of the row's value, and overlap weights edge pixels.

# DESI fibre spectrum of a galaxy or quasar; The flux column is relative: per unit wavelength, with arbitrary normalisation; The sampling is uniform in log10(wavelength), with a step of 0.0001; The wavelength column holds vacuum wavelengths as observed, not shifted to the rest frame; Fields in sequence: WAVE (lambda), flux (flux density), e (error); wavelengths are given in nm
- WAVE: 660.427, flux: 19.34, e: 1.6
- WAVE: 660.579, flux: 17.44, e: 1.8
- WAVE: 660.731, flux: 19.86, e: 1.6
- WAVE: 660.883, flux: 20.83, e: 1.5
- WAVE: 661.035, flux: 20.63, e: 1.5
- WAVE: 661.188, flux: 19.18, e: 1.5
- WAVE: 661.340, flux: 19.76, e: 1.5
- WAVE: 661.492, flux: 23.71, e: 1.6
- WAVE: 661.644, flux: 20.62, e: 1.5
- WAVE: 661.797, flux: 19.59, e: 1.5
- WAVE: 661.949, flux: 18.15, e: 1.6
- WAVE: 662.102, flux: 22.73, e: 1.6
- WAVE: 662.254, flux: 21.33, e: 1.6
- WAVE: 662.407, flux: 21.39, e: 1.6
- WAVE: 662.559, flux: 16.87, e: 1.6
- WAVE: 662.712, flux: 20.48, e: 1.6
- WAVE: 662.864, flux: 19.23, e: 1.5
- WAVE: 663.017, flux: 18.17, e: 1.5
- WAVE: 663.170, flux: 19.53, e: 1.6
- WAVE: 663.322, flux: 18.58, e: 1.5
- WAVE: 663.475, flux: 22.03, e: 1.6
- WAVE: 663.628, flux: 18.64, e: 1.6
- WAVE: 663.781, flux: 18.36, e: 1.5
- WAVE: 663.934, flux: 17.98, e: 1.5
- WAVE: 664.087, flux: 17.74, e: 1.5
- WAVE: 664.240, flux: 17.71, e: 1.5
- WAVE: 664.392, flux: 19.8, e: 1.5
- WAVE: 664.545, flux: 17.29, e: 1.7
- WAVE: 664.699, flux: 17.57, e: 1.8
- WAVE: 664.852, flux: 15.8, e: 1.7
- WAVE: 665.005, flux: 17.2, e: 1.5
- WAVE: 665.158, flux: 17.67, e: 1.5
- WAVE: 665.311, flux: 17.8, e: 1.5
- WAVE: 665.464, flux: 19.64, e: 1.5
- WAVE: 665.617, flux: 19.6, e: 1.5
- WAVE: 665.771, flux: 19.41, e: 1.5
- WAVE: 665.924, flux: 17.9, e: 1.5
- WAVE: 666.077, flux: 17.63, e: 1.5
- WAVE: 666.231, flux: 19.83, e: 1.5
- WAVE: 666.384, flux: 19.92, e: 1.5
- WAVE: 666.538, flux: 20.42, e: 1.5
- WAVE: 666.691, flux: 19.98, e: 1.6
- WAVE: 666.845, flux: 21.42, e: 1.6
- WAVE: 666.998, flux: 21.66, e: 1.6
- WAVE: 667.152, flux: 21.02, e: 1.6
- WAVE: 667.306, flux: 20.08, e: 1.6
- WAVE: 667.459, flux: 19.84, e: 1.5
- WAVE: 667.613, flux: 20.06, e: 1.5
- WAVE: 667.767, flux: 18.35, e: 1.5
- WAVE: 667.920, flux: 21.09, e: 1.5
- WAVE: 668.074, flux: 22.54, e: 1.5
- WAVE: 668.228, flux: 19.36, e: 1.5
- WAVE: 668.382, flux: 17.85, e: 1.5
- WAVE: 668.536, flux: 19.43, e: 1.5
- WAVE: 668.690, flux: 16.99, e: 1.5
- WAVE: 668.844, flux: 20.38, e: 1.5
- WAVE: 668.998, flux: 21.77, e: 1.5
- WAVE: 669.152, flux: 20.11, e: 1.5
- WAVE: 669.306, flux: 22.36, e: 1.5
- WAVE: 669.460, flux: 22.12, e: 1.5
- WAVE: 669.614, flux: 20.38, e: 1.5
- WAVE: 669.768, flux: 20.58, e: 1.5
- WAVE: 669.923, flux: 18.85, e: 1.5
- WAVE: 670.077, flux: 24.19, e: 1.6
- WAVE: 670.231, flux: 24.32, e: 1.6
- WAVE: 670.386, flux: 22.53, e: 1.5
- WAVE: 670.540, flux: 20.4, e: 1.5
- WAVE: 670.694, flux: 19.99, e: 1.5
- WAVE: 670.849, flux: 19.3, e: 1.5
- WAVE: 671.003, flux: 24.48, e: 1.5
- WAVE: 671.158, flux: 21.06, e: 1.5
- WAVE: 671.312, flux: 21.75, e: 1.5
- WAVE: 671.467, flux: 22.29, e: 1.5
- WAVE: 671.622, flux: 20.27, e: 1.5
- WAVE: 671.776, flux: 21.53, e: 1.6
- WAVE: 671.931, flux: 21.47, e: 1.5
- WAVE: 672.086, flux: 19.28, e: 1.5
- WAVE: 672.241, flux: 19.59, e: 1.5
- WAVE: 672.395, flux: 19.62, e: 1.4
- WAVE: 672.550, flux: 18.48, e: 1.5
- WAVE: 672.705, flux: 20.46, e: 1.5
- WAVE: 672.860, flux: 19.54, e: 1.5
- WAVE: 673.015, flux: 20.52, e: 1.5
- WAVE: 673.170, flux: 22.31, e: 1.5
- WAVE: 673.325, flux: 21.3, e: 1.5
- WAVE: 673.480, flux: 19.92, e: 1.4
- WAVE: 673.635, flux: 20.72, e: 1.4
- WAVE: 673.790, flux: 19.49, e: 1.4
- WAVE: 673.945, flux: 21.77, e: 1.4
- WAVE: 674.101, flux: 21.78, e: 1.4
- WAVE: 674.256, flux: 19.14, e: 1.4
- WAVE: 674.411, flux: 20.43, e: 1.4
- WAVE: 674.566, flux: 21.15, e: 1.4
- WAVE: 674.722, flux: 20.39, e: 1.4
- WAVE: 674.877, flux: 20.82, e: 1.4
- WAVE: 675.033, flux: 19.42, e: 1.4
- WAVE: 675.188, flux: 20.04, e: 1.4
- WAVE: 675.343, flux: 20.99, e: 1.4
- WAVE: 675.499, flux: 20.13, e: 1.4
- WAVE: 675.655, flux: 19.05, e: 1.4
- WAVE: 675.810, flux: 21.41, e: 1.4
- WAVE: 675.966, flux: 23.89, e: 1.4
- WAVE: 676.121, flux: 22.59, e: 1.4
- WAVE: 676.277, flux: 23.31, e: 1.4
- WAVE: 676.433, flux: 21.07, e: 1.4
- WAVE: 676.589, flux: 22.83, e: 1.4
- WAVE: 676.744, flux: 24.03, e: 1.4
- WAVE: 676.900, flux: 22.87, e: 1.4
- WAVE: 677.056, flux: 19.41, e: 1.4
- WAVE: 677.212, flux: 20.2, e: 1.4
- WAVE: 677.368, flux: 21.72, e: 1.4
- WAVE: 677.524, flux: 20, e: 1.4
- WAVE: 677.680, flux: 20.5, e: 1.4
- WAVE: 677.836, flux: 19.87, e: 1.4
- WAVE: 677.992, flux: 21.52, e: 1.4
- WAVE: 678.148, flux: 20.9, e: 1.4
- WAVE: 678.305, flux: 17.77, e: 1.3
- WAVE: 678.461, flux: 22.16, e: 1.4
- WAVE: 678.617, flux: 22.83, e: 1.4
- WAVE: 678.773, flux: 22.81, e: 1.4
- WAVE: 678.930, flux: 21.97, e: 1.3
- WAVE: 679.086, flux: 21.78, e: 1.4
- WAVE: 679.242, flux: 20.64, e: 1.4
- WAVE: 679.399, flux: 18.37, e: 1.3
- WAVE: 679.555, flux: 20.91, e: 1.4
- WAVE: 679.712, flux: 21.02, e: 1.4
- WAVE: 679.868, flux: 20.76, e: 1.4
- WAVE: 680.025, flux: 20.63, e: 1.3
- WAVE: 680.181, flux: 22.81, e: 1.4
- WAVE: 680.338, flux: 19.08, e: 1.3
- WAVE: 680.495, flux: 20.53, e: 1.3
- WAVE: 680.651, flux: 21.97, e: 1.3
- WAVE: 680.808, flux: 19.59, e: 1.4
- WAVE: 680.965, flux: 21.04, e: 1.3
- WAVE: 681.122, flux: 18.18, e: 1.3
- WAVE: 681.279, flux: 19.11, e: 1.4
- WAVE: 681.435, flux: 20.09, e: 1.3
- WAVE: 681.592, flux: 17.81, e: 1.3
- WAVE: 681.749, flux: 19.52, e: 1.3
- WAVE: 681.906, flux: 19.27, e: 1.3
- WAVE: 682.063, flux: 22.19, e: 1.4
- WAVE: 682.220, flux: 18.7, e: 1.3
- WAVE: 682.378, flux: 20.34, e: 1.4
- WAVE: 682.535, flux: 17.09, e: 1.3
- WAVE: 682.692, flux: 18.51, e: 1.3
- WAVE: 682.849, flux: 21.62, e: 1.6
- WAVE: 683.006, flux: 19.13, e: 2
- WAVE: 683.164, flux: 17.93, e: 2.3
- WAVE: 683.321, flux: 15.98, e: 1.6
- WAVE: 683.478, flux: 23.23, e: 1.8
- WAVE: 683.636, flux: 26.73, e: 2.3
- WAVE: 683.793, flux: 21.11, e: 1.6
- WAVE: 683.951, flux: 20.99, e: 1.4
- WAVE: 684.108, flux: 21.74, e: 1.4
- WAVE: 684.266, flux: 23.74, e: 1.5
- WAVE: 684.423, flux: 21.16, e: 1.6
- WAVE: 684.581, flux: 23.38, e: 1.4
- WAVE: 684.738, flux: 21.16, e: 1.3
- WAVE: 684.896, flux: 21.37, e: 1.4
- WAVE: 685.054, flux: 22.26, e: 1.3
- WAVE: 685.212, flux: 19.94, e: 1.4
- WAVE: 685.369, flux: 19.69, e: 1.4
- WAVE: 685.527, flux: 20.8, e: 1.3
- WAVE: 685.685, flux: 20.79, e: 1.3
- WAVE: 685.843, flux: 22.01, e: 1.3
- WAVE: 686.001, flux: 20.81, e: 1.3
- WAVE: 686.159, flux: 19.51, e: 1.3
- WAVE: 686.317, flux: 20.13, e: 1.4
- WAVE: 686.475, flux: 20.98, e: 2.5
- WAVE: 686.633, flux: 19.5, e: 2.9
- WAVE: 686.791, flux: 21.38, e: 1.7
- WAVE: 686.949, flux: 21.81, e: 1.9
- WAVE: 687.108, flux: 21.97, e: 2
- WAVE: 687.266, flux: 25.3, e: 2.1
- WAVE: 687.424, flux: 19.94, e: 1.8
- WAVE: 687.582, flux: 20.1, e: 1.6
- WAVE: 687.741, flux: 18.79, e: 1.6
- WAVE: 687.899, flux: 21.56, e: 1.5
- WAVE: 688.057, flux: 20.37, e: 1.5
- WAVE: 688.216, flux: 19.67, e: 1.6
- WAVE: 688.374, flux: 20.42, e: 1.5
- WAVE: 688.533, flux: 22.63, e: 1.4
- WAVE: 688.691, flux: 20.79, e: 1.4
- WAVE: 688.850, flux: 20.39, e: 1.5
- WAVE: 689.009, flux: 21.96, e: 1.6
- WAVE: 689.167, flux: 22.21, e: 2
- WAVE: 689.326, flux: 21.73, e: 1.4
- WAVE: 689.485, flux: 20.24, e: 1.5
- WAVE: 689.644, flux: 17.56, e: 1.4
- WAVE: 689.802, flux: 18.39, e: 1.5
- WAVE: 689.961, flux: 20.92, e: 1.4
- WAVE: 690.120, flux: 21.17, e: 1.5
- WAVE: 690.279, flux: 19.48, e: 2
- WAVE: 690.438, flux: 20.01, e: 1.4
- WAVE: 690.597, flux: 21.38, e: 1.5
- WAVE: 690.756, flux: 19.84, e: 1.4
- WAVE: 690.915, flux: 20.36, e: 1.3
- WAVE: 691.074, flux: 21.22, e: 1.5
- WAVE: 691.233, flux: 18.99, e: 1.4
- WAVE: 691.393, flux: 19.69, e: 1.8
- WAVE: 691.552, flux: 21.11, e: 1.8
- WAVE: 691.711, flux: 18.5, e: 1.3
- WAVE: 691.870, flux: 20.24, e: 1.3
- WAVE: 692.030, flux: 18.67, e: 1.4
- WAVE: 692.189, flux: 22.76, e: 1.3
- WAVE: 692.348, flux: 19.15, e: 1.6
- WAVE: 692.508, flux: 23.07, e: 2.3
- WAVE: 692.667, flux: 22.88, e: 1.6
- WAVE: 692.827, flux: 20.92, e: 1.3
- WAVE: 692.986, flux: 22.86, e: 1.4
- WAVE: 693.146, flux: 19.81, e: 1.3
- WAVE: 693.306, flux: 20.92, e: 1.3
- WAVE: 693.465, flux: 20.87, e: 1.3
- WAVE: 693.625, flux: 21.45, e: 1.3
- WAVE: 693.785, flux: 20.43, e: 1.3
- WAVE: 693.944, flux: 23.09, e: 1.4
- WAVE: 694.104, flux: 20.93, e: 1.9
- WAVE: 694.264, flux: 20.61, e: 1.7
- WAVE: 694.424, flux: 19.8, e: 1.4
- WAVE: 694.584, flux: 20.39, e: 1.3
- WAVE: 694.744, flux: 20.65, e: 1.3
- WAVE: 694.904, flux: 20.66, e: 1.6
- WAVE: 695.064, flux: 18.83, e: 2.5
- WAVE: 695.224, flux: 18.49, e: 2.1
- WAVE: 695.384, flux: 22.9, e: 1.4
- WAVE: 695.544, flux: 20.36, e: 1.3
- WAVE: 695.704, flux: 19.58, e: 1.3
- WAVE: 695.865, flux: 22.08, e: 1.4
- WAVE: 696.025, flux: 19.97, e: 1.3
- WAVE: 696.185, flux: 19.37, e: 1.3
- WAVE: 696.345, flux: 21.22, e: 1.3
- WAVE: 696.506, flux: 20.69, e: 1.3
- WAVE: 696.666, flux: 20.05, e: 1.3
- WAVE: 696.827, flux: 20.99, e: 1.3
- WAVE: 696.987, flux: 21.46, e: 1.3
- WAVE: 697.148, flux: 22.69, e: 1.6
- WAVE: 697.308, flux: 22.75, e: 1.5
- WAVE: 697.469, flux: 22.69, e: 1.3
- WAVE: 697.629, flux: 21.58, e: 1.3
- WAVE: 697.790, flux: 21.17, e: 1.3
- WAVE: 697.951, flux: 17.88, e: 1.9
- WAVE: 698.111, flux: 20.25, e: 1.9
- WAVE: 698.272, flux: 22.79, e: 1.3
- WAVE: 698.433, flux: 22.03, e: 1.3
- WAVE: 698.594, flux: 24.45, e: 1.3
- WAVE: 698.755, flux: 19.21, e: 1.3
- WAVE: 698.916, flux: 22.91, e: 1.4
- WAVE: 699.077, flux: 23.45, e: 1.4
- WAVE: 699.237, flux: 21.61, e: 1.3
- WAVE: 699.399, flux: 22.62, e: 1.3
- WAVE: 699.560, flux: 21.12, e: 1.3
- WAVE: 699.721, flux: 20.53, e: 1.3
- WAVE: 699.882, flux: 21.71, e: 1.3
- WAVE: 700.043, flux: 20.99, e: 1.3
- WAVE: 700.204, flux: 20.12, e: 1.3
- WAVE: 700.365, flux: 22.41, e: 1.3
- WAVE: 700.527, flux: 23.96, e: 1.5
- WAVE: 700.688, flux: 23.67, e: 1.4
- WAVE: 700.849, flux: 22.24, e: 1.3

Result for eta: 0.012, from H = 1.03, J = 1.044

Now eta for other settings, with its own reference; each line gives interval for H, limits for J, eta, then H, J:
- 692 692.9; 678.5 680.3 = 0.044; 1.15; 1.108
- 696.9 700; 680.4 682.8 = 0.130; 1.15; 1.023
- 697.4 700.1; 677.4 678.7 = 0.069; 1.15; 1.078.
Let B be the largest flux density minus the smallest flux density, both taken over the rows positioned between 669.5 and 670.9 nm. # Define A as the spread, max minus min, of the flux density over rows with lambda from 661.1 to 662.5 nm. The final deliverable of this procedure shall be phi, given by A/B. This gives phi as 1.0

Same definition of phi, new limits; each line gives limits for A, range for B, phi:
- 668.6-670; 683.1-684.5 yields 0.5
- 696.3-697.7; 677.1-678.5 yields 0.6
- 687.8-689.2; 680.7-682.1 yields 0.7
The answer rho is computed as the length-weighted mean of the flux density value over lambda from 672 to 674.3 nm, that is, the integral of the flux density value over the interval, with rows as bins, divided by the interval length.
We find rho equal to 20.3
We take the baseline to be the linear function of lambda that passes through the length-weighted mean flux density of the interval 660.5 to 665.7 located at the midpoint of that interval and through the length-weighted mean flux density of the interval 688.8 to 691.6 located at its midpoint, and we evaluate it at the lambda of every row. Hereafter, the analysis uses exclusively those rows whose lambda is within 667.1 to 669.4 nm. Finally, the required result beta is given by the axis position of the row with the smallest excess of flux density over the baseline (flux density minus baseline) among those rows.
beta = 668.690 nm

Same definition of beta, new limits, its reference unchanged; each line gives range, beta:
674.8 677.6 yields 675.655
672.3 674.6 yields 672.550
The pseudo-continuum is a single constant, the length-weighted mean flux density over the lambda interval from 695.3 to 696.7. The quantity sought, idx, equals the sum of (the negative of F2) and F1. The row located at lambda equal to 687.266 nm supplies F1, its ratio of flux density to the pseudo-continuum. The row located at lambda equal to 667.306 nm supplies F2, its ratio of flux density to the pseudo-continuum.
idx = 0.25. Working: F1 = 1.22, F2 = 0.97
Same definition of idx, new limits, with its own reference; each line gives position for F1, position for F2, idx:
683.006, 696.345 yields -0.10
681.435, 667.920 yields -0.05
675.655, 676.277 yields -0.21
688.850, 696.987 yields -0.05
